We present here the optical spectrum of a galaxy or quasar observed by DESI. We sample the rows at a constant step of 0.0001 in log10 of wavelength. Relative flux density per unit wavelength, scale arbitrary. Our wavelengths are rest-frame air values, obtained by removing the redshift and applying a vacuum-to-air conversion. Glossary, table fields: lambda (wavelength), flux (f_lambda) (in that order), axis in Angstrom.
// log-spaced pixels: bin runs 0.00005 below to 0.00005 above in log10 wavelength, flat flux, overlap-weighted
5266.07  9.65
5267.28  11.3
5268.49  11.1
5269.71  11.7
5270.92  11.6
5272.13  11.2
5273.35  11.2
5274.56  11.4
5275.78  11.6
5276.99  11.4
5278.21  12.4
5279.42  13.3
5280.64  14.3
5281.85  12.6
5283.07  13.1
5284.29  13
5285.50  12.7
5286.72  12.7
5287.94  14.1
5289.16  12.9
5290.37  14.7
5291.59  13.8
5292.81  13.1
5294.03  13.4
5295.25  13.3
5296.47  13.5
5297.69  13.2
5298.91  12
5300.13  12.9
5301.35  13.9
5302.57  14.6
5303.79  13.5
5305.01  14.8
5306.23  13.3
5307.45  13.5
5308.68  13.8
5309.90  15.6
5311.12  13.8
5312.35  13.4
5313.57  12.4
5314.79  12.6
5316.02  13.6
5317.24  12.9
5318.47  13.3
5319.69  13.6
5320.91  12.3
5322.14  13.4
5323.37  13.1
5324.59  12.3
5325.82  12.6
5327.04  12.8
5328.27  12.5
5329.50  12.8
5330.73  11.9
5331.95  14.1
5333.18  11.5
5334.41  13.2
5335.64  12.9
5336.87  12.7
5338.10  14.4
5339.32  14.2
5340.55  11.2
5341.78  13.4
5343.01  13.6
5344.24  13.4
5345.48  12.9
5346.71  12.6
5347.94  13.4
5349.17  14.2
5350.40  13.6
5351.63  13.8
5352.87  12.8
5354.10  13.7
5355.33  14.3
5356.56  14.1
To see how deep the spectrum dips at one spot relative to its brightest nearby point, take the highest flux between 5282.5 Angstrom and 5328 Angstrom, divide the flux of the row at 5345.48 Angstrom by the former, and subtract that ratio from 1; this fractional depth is 0.17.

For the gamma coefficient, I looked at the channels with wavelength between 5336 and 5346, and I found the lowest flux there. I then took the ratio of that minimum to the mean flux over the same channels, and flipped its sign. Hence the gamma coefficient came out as -0.847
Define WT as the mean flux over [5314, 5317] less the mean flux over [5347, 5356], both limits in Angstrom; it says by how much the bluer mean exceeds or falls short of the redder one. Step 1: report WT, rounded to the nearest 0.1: -0.6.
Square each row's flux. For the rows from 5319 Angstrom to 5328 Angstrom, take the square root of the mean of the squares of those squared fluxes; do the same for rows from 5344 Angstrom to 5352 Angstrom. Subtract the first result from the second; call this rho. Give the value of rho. 14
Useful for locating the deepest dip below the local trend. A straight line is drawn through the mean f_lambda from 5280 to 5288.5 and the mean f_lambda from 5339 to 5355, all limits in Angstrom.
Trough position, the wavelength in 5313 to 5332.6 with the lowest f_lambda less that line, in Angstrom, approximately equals 5330.73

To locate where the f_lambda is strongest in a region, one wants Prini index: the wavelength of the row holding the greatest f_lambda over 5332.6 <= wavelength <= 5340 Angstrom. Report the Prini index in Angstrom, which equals 5338.10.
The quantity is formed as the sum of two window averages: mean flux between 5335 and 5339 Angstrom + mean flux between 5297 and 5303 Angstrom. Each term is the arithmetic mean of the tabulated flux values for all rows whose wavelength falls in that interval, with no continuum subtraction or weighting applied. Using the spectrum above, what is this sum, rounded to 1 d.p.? 26.7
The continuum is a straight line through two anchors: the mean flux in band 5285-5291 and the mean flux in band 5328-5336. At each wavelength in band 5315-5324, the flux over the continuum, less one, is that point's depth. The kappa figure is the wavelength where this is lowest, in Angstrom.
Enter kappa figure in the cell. 5320.91 Angstrom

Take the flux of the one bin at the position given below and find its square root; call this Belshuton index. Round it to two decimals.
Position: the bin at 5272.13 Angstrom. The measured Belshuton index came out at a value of 3.35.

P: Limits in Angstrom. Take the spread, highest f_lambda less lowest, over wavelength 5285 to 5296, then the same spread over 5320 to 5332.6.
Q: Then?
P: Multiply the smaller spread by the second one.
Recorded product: 4.4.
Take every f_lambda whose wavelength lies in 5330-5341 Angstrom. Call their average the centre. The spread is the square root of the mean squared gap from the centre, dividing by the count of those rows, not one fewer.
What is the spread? 1.12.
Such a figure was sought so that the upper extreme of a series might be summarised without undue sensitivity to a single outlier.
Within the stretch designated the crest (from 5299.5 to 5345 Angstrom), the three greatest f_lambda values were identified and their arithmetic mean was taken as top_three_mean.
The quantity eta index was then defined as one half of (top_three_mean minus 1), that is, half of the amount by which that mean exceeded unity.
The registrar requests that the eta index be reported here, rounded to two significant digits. 7.0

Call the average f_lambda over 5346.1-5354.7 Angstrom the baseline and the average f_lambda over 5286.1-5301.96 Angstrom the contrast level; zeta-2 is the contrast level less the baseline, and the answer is -0.1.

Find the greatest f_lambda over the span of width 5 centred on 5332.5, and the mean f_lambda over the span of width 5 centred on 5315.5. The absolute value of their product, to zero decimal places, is 182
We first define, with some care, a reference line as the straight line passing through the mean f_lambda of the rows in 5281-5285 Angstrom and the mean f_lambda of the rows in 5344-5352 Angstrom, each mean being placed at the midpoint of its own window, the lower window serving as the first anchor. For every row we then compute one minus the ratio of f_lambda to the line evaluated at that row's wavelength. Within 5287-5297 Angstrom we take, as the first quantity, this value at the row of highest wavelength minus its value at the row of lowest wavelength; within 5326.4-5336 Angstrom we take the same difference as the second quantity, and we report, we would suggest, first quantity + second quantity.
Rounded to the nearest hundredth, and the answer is 0.05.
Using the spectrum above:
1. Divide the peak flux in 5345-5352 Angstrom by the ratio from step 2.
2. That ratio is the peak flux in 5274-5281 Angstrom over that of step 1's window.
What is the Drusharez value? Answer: 14.1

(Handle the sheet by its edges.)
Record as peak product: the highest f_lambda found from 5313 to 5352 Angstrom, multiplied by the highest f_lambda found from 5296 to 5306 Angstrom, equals 213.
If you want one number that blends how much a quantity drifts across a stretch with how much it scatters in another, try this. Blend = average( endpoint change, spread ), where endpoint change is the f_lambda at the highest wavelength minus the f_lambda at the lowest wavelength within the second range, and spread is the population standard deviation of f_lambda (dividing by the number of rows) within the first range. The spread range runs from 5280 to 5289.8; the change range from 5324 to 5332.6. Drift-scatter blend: 1.2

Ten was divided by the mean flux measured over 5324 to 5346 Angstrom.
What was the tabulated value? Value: 0.77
